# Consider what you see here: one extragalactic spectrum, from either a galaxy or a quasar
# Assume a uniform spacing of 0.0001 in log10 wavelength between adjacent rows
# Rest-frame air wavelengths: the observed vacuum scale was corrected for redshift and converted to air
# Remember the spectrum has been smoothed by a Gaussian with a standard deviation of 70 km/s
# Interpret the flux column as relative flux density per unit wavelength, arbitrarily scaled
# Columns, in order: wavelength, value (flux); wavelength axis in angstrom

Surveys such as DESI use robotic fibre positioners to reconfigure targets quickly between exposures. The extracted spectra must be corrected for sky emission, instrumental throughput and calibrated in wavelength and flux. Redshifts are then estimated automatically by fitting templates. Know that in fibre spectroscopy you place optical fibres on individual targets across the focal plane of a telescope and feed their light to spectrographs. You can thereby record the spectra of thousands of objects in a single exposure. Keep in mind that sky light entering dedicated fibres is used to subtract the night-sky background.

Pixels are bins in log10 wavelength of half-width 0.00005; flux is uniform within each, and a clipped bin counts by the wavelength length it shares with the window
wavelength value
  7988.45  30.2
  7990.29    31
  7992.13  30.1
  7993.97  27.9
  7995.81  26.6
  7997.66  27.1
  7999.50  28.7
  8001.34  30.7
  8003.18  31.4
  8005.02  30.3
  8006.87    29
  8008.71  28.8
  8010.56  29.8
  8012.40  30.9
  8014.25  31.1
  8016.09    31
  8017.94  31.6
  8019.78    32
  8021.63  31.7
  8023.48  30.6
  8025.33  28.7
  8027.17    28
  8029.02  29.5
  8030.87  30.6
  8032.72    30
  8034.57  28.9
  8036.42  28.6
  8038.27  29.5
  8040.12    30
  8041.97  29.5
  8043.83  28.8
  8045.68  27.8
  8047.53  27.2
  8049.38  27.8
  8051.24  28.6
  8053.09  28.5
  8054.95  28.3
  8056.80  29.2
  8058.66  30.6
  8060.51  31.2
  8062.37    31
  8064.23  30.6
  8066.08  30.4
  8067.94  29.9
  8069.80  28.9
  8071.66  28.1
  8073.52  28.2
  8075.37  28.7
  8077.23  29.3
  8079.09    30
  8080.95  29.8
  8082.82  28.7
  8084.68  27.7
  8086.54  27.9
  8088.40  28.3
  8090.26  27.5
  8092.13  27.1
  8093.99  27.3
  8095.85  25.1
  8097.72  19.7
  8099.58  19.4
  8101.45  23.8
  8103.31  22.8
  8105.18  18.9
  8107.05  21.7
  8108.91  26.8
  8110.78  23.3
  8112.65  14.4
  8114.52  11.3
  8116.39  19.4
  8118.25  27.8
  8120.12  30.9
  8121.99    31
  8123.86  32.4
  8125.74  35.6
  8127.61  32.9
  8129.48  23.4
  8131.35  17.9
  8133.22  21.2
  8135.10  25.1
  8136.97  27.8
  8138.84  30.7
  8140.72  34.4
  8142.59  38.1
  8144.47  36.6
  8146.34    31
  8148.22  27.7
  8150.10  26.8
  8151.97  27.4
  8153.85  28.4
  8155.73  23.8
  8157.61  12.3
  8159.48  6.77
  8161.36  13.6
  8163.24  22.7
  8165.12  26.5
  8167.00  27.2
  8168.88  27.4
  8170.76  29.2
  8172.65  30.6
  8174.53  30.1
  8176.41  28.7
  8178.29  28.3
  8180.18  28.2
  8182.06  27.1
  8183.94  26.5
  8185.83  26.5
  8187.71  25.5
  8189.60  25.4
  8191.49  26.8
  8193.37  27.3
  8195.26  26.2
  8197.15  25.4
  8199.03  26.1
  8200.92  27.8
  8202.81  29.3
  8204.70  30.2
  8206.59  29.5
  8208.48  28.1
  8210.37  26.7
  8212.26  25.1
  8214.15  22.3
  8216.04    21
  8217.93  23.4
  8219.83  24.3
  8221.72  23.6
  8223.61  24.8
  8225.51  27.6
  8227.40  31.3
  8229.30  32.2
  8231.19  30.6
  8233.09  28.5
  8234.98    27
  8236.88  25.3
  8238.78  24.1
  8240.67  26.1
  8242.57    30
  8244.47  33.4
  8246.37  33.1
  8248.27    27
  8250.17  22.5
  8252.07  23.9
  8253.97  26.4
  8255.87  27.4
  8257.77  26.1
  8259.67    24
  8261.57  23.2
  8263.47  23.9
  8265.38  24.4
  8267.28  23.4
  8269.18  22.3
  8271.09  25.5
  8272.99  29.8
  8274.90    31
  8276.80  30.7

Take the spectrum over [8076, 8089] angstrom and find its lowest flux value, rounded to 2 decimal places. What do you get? 27.70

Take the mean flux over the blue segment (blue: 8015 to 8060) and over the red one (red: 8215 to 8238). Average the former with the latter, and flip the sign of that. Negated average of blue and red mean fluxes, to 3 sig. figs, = -28.0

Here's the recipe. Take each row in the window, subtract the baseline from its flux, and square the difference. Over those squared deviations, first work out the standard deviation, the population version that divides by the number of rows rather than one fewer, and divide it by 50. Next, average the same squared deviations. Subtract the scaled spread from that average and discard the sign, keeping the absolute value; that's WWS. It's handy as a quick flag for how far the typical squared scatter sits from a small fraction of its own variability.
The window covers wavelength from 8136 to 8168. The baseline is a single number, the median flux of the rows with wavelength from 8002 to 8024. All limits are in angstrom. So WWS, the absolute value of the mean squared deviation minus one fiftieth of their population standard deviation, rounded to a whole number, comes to 87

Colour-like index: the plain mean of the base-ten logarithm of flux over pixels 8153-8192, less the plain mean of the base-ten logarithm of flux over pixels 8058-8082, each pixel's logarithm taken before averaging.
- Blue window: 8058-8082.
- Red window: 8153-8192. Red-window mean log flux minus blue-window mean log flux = -0.100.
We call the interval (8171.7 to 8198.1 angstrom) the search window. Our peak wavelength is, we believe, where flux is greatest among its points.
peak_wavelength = 8172.65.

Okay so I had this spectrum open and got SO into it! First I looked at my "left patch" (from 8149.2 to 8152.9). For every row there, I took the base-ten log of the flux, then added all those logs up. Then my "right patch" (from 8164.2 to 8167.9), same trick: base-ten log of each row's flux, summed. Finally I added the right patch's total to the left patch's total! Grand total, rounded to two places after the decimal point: 5.72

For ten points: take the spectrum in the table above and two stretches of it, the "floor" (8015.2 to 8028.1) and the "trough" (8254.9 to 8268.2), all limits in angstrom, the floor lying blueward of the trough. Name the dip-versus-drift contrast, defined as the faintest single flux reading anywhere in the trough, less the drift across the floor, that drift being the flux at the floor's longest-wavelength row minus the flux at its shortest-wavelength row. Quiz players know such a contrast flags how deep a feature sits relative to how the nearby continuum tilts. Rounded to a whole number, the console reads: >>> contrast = 26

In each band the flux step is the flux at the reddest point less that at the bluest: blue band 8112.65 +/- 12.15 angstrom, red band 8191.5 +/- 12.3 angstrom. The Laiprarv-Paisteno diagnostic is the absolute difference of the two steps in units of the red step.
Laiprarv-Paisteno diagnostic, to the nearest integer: 7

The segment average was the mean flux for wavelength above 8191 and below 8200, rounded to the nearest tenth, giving 26.4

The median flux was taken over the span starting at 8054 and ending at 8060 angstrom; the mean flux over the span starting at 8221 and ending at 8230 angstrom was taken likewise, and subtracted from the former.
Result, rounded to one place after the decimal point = 1.3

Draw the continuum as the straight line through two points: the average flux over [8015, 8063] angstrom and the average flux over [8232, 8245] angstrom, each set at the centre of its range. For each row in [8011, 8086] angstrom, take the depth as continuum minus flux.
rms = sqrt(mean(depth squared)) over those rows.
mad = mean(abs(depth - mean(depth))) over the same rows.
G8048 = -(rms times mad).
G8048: -1.2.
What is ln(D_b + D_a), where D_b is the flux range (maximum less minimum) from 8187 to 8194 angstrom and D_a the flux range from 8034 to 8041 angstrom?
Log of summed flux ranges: 1.2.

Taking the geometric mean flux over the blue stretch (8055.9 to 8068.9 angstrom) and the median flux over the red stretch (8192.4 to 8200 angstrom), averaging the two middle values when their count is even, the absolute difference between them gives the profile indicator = 4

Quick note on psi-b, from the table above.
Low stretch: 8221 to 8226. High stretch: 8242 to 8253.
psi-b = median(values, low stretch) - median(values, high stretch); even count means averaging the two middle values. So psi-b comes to -3.7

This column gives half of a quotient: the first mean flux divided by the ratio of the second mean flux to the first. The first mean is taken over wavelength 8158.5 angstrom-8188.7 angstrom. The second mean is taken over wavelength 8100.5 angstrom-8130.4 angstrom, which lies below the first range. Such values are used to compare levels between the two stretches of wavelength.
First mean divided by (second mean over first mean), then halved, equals 12.9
